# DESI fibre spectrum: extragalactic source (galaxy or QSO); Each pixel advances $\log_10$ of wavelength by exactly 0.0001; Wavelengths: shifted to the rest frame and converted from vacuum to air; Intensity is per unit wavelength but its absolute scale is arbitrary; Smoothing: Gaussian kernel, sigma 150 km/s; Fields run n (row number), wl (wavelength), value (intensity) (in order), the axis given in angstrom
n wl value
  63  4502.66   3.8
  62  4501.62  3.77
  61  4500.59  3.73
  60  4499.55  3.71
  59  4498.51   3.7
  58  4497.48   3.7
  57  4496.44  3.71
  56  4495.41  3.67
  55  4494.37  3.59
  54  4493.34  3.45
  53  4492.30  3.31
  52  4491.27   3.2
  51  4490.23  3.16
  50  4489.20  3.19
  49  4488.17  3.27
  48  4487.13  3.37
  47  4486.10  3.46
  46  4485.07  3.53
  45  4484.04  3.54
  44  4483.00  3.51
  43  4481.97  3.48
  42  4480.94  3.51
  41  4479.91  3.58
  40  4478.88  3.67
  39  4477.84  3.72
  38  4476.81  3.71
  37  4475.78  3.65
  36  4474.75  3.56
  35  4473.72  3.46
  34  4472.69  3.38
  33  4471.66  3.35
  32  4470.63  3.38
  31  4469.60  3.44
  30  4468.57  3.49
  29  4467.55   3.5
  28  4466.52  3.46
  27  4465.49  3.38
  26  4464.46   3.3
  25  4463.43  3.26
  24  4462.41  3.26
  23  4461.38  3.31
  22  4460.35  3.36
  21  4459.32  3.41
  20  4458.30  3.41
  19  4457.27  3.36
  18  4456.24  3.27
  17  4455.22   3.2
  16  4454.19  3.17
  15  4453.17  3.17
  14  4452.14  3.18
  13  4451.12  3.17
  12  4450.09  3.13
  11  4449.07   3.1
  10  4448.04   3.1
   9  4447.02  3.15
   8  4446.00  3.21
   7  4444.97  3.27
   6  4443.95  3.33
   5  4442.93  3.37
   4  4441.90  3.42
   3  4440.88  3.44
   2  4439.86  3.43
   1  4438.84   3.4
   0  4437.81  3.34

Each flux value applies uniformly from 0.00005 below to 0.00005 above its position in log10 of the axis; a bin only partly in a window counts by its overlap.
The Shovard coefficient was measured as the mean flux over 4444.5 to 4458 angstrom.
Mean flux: 3.19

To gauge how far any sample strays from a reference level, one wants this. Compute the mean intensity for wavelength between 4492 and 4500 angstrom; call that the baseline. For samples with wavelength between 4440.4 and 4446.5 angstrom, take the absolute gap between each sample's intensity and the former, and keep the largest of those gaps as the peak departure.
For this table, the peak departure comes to 0.40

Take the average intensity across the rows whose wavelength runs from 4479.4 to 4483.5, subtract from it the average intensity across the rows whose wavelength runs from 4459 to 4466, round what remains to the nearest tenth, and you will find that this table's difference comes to 0.2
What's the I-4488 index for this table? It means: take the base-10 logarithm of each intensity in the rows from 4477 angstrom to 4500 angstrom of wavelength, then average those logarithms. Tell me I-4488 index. 0.544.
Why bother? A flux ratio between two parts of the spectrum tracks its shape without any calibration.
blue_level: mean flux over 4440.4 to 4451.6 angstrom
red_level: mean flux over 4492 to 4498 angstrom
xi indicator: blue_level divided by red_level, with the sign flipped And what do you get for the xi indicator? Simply -0.91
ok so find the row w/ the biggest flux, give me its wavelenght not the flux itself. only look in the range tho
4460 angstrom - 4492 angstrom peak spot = 4477.84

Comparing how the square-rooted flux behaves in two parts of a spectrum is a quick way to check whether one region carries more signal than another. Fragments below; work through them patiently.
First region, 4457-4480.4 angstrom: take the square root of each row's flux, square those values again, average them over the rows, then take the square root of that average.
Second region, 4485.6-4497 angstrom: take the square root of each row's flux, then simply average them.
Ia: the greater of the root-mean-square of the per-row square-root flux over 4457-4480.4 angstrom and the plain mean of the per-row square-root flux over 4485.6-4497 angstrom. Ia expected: 1.86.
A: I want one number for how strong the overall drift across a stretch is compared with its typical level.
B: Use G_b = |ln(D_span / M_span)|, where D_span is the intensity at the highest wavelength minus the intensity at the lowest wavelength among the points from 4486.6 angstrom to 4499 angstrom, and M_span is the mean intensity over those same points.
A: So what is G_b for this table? 2.3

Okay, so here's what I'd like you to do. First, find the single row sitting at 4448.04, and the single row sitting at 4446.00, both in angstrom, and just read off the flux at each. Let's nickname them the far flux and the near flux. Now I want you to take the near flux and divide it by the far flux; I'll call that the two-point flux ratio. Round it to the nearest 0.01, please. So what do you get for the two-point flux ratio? 1.04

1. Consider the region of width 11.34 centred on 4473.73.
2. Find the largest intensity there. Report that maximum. 3.72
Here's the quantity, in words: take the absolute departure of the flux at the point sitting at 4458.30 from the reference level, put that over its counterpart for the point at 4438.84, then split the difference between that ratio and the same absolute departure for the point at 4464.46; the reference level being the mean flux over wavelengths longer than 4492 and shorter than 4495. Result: 0.5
